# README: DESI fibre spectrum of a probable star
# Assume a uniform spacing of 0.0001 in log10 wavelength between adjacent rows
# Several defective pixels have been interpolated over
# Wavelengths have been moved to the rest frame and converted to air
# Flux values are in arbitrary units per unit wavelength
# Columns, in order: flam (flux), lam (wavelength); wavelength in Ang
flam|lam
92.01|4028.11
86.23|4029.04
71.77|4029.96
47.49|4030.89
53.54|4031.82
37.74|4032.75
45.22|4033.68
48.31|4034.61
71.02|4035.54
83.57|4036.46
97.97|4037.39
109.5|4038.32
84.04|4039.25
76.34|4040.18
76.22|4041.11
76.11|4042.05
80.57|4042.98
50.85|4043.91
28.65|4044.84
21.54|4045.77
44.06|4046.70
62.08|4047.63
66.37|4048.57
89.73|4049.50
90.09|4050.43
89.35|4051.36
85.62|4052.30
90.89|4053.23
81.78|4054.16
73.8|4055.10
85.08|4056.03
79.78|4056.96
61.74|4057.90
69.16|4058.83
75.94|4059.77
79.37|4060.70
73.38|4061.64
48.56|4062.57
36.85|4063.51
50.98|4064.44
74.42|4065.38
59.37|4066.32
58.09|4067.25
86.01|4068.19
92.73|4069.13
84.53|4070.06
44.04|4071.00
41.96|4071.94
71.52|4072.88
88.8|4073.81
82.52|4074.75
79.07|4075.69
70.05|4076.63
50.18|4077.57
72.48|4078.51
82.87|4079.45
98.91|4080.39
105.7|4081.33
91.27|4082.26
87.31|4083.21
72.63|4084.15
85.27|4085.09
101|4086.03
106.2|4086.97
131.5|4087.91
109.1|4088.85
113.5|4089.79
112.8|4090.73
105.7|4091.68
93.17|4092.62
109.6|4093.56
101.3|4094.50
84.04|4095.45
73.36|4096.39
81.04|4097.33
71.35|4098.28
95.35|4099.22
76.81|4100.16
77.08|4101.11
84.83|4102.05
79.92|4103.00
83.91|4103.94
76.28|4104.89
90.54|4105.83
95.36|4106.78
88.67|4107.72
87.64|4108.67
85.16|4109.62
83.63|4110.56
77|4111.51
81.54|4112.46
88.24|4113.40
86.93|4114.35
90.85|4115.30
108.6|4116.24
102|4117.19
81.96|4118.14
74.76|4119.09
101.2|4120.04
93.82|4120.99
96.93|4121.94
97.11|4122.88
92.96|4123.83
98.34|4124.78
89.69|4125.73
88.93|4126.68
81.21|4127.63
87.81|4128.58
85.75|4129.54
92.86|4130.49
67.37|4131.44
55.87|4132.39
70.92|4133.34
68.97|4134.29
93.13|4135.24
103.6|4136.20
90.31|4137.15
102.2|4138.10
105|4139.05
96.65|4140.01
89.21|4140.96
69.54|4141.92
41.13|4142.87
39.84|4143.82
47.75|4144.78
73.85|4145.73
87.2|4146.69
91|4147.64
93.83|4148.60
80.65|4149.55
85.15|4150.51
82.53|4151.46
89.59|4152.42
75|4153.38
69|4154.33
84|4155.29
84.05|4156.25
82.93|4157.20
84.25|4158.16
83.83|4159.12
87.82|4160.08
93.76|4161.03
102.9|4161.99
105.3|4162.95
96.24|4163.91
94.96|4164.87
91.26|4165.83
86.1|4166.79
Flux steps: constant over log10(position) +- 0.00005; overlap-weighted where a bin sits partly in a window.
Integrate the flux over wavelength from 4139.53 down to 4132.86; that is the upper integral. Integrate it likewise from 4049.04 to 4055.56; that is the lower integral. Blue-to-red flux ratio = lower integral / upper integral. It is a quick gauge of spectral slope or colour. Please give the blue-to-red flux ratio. 0.93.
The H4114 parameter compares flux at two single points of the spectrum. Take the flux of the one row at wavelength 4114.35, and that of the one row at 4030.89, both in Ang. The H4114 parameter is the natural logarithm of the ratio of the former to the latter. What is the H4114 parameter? 0.60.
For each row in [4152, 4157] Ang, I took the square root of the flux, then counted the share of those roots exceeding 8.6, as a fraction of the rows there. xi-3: 0.80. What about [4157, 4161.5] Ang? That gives 1.00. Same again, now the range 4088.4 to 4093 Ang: 1.00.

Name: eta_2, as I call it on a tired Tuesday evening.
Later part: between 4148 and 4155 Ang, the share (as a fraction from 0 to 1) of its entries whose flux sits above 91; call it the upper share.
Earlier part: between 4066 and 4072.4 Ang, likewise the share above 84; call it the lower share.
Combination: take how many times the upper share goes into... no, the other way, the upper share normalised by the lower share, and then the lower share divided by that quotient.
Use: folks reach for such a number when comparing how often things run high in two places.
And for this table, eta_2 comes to 1.3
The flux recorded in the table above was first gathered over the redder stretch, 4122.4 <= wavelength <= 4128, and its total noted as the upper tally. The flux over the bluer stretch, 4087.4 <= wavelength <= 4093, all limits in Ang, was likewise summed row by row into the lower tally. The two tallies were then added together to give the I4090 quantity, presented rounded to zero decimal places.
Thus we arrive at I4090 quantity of 1214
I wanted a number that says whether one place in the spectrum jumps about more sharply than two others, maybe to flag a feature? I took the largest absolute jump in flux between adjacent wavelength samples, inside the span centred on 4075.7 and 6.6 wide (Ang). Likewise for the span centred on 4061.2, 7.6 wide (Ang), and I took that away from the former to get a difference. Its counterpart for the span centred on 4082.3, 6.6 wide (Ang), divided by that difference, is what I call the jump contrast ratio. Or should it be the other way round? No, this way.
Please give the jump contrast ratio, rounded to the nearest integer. -6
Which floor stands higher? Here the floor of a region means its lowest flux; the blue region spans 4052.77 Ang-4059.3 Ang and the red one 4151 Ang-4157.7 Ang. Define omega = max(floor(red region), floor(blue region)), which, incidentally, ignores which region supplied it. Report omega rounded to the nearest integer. 69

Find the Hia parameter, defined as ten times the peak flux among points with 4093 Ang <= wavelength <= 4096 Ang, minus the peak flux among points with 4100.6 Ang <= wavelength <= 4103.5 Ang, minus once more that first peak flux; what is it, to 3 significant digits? 902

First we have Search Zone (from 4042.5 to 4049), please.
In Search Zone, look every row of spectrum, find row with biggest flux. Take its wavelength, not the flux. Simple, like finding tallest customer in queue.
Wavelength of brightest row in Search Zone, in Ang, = 4042.98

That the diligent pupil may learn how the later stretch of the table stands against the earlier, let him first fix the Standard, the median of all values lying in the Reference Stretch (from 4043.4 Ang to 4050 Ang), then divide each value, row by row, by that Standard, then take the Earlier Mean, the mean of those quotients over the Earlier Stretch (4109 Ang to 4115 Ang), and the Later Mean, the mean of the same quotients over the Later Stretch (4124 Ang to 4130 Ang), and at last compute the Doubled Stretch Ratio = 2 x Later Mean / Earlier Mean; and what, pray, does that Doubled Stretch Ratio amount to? 2.1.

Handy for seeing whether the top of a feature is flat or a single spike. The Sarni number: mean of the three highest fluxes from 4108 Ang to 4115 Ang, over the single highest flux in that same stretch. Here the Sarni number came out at 0.993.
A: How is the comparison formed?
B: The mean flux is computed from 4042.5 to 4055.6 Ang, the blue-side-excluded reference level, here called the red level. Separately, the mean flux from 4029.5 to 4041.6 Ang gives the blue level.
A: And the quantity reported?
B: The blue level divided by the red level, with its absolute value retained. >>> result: 1.0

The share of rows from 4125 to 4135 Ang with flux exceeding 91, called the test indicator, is 0.10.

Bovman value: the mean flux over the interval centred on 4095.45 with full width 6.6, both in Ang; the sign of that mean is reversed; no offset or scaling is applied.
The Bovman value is -88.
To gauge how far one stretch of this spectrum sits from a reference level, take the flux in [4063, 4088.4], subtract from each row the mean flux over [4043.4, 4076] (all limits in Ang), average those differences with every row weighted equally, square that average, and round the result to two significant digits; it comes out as 90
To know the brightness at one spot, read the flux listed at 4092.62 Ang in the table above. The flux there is 93.17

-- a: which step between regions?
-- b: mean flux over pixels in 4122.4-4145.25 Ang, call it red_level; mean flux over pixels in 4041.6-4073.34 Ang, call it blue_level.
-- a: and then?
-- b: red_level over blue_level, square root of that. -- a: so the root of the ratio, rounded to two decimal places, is 1.10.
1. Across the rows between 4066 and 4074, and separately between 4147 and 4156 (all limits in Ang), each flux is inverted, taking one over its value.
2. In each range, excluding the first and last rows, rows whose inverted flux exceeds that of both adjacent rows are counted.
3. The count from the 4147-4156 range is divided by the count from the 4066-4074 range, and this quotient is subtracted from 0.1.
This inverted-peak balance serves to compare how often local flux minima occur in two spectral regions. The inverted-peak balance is -1.4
